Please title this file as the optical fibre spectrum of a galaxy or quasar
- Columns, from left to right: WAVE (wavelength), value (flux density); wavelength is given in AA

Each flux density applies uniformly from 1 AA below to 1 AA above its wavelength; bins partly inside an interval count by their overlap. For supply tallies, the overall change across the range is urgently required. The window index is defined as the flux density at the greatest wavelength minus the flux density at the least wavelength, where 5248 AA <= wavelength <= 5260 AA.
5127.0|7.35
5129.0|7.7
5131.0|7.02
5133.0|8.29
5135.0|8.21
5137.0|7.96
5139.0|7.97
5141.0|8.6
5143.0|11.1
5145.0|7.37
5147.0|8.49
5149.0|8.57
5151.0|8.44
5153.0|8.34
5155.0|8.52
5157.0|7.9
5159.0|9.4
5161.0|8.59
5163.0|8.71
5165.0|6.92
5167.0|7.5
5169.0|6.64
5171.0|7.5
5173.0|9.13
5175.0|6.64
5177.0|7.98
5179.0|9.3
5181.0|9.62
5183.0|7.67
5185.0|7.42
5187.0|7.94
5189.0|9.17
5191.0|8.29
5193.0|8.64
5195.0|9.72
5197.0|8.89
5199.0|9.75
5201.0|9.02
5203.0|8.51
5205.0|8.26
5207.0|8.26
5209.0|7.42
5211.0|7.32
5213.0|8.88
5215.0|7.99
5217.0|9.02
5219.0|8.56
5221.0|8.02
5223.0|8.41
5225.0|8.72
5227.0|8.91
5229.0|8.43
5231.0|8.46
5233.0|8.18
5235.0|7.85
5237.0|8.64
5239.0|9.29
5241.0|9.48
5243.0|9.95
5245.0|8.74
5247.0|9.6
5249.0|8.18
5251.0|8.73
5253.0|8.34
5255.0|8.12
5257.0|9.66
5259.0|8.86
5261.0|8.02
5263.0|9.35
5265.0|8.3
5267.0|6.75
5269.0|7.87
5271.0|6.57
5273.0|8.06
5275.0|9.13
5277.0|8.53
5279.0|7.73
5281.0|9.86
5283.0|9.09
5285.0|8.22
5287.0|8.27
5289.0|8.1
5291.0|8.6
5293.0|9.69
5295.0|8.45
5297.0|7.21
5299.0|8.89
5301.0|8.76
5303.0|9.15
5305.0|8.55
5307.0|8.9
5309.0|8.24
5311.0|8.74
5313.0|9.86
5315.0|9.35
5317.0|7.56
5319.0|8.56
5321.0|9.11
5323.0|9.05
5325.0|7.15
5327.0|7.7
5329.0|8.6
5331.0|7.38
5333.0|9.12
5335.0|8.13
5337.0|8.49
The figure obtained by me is 0.68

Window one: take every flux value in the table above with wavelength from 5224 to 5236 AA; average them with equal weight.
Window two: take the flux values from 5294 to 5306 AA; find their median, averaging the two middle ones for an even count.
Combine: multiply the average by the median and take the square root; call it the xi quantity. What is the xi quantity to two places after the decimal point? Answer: 8.54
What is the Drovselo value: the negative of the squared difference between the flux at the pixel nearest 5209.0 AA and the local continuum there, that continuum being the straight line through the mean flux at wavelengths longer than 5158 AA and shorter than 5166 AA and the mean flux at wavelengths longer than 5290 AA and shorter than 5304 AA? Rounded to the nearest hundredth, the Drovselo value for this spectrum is -1.17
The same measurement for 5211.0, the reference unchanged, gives -1.40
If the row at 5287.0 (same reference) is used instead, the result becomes -0.15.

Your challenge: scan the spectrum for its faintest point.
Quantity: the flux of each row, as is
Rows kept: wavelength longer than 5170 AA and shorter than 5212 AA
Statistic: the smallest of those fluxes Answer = 6.64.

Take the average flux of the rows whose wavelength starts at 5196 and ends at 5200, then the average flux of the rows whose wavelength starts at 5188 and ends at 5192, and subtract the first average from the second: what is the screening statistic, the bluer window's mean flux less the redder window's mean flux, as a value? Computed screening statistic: -0.59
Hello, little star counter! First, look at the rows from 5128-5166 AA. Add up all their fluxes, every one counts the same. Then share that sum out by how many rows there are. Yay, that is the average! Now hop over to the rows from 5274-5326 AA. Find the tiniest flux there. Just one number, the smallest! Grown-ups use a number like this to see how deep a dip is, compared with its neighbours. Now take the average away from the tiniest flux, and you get -1.2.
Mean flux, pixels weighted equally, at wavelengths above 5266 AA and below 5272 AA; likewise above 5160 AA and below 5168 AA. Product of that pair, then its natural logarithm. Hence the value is 4.03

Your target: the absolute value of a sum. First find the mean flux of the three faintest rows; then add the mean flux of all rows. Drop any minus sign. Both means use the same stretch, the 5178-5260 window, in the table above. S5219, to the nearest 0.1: 16.0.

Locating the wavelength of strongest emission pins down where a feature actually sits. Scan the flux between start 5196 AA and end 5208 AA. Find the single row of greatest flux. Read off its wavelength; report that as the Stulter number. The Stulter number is 5199.0 AA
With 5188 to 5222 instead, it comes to 5199.0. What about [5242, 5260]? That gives 5243.0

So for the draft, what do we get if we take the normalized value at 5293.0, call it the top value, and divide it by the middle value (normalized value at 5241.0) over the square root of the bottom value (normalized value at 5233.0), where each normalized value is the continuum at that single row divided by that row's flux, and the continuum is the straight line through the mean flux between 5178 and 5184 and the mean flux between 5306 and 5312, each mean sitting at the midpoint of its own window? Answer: 1.00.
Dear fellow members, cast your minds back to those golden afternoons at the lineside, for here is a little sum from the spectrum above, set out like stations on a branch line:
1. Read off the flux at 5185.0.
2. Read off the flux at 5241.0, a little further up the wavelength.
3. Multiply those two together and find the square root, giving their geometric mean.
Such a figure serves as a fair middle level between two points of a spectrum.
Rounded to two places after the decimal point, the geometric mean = 8.39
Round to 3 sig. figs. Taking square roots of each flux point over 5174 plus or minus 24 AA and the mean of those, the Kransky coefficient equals 2.87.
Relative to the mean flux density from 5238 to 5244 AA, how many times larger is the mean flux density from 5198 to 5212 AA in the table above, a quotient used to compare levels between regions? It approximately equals 0.87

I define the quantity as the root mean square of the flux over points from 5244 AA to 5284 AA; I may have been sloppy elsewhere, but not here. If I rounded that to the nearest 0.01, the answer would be 8.52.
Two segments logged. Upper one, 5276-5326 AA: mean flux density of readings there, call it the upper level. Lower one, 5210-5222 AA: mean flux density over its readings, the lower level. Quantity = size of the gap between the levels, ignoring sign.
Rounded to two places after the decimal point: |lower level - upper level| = 0.33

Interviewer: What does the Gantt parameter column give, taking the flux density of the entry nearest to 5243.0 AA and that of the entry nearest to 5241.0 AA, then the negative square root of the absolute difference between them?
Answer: -0.7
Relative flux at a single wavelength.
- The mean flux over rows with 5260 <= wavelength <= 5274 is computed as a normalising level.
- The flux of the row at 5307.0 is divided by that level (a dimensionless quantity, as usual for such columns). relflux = 1.13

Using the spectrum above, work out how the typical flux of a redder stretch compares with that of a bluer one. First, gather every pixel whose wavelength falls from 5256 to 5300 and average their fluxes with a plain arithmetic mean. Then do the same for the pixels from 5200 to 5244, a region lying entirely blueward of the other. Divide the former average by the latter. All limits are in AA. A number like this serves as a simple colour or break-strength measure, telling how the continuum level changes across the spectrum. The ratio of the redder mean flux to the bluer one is 0.987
